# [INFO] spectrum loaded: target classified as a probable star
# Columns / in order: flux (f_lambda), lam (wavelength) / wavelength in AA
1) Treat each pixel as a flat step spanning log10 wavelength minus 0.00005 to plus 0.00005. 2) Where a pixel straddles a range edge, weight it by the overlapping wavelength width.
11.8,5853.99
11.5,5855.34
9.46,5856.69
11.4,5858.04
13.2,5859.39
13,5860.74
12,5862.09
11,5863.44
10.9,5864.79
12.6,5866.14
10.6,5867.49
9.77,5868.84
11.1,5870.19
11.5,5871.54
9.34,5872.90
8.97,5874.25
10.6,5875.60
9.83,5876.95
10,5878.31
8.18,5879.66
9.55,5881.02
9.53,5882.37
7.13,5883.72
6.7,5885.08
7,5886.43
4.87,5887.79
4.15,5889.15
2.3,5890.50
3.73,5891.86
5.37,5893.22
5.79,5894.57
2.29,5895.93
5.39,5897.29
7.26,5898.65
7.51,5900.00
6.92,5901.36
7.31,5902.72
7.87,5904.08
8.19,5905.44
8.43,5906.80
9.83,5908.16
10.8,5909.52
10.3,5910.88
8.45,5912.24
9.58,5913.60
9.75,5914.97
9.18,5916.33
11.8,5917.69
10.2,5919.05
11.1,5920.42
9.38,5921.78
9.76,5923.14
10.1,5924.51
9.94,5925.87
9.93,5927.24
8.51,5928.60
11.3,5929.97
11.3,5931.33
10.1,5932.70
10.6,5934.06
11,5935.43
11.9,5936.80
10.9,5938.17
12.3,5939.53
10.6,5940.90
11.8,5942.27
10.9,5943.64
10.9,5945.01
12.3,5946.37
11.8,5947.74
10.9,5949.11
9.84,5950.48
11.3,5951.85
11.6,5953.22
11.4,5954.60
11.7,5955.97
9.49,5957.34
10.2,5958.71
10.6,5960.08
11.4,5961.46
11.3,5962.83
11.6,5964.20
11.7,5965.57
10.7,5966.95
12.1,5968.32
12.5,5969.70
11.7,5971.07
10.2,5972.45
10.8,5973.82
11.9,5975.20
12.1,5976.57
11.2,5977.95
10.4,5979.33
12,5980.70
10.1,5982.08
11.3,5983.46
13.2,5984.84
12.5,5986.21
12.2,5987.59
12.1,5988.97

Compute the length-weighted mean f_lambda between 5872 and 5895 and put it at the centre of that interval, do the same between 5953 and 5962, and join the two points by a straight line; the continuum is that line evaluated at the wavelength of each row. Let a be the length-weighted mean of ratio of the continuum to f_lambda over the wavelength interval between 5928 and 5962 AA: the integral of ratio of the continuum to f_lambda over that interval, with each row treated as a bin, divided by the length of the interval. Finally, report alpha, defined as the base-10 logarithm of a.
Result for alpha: -0.027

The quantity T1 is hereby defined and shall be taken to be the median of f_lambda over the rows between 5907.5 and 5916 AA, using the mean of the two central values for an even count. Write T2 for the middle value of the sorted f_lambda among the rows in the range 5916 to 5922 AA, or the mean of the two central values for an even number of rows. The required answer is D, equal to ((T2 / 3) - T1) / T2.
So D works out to -0.63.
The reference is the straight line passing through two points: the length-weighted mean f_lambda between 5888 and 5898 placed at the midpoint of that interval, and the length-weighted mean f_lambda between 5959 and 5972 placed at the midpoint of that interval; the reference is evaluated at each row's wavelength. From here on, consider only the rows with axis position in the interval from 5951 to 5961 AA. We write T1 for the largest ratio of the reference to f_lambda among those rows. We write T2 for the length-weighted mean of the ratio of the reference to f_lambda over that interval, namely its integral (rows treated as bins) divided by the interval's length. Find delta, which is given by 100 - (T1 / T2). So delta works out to 98.8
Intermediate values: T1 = 1.1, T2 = 0.97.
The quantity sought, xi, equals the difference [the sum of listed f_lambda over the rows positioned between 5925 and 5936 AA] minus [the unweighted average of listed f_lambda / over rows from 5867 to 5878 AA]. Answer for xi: 72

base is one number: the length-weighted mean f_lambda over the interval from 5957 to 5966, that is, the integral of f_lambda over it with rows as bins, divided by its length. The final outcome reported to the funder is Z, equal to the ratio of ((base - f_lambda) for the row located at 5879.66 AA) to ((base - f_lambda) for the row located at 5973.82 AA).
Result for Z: 20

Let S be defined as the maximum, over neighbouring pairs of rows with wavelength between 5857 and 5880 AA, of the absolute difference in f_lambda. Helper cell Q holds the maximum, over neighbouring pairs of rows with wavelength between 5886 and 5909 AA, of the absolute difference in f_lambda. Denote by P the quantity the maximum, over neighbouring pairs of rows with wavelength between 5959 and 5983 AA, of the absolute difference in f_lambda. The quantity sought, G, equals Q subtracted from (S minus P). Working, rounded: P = 1.9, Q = 3.5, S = 2.2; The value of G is -3.2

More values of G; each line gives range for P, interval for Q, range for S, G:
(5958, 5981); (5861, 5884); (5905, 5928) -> -1.4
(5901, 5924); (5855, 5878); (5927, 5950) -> -2.0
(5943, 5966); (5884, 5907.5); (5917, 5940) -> -2.9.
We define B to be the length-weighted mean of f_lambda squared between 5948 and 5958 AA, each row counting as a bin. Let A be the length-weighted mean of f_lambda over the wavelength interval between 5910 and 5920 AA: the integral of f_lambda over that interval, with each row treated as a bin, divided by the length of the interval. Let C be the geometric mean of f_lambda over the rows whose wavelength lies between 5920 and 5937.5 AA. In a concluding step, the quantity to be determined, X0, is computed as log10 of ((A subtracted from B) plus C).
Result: 2.08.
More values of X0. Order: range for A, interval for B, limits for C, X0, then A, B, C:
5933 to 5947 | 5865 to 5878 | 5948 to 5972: 2.04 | 11.3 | 111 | 11.2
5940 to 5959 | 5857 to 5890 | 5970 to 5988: 2.00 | 11.1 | 99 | 11.5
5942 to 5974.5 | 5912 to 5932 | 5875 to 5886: 2.00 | 11.2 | 102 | 8.8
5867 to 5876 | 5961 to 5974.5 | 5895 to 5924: 2.11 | 10.3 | 130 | 8.3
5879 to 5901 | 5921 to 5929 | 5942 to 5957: 2.00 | 6.1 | 94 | 11.3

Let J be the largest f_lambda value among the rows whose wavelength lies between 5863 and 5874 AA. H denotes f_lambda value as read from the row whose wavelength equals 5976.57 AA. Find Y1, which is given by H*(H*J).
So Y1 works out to 1845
